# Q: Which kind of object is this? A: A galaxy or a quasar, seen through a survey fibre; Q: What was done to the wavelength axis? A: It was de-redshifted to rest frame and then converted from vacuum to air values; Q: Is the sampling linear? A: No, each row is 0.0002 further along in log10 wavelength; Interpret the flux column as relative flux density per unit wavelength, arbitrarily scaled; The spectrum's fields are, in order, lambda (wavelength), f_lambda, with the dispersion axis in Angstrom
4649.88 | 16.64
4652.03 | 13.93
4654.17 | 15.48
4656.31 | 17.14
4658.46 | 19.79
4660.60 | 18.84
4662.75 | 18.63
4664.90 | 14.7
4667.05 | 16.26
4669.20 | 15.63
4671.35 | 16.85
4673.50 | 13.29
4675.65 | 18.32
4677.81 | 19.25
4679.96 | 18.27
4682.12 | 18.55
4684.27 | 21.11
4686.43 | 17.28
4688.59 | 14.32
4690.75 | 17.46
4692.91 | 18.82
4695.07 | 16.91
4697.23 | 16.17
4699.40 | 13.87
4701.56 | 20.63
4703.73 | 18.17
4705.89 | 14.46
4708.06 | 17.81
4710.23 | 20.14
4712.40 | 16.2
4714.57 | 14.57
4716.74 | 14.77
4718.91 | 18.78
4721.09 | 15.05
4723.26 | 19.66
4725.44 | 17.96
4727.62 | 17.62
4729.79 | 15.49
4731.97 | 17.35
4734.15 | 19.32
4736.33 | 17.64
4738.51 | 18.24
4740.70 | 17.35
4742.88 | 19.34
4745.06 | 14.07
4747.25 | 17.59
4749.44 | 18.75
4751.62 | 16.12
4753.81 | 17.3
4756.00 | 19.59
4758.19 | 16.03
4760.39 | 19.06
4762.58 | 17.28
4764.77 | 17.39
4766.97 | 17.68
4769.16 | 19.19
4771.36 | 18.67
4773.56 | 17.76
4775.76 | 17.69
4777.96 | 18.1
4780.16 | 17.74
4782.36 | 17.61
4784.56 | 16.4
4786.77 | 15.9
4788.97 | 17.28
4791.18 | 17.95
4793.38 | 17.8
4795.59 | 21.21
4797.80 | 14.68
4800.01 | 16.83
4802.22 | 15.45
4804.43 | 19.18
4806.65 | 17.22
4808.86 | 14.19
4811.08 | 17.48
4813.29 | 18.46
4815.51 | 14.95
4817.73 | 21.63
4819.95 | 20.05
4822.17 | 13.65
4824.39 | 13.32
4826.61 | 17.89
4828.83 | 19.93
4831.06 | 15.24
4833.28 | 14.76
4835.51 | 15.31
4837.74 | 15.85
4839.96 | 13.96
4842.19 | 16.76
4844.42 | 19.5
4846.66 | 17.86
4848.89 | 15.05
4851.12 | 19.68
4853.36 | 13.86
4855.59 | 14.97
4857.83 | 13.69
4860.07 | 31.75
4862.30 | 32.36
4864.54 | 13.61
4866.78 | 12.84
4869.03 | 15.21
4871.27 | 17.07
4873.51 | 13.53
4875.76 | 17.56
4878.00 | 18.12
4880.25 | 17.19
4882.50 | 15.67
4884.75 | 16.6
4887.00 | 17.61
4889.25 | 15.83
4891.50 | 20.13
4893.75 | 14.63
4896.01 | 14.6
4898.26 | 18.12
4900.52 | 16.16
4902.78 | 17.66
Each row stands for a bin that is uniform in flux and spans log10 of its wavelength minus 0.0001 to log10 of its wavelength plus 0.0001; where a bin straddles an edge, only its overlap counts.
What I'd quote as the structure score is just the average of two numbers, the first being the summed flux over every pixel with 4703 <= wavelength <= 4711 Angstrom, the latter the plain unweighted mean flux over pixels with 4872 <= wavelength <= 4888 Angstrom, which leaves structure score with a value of 44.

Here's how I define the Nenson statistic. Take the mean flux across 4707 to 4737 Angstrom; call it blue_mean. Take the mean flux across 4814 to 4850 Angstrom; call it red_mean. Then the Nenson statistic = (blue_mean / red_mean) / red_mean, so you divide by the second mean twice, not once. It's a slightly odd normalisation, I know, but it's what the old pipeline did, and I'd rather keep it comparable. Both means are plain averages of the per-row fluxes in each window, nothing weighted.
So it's 0.063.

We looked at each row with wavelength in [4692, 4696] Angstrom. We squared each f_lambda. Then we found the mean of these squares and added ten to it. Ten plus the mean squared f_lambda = 330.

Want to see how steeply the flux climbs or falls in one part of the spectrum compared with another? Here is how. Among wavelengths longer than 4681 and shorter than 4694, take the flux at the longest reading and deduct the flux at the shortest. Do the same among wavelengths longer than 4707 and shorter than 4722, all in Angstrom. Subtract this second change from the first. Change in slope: 3.0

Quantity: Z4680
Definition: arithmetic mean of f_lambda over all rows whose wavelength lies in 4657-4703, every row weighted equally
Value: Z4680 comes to 17.38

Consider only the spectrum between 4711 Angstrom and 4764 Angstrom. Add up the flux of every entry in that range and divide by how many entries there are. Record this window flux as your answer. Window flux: 17.3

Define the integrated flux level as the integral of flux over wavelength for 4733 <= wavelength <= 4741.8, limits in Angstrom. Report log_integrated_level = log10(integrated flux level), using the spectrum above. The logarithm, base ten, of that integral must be 2.20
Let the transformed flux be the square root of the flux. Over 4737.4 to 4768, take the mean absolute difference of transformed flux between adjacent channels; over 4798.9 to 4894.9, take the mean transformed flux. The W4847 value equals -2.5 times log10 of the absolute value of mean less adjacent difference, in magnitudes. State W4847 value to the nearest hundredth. -1.47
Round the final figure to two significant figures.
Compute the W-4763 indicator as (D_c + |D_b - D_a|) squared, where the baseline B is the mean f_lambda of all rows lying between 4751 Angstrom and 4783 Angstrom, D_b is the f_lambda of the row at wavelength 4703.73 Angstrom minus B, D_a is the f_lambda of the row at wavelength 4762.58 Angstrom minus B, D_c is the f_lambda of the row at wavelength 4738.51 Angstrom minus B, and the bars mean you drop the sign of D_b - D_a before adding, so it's 1.7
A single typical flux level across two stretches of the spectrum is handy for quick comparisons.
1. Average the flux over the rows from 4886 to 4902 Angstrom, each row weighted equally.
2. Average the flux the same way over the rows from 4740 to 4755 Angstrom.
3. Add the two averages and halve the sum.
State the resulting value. 17.0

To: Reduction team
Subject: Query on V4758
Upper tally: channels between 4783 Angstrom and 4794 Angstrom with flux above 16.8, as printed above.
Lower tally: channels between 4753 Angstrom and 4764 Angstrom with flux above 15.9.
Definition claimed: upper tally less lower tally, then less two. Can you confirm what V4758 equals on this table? -4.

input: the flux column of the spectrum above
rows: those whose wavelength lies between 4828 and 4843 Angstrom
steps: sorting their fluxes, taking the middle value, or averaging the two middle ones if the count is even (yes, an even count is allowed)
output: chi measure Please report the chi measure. 15.3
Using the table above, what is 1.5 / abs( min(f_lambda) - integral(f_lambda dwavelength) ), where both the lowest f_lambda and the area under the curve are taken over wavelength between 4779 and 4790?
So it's 0.0088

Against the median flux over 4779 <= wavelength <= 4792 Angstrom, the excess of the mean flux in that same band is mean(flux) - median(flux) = -0.3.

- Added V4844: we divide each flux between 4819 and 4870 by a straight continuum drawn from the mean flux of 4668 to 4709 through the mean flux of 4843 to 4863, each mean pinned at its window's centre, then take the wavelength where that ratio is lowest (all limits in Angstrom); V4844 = 4866.78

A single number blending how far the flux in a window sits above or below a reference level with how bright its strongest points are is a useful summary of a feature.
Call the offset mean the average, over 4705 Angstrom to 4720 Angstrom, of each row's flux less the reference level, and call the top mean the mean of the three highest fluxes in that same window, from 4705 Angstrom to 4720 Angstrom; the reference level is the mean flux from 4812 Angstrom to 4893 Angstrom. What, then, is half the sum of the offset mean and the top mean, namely 9.2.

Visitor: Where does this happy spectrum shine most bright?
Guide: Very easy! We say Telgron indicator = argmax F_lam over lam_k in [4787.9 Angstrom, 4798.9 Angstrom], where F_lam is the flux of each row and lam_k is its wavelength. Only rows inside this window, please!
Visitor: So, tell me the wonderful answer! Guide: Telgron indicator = 4795.59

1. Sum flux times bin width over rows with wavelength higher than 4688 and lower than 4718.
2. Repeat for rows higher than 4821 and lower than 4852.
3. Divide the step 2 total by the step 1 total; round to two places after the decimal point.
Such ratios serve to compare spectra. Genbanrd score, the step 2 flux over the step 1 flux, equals 1.00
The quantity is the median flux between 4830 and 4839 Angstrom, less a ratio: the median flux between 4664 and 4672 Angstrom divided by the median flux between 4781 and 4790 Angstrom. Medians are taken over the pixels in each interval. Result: 14.3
